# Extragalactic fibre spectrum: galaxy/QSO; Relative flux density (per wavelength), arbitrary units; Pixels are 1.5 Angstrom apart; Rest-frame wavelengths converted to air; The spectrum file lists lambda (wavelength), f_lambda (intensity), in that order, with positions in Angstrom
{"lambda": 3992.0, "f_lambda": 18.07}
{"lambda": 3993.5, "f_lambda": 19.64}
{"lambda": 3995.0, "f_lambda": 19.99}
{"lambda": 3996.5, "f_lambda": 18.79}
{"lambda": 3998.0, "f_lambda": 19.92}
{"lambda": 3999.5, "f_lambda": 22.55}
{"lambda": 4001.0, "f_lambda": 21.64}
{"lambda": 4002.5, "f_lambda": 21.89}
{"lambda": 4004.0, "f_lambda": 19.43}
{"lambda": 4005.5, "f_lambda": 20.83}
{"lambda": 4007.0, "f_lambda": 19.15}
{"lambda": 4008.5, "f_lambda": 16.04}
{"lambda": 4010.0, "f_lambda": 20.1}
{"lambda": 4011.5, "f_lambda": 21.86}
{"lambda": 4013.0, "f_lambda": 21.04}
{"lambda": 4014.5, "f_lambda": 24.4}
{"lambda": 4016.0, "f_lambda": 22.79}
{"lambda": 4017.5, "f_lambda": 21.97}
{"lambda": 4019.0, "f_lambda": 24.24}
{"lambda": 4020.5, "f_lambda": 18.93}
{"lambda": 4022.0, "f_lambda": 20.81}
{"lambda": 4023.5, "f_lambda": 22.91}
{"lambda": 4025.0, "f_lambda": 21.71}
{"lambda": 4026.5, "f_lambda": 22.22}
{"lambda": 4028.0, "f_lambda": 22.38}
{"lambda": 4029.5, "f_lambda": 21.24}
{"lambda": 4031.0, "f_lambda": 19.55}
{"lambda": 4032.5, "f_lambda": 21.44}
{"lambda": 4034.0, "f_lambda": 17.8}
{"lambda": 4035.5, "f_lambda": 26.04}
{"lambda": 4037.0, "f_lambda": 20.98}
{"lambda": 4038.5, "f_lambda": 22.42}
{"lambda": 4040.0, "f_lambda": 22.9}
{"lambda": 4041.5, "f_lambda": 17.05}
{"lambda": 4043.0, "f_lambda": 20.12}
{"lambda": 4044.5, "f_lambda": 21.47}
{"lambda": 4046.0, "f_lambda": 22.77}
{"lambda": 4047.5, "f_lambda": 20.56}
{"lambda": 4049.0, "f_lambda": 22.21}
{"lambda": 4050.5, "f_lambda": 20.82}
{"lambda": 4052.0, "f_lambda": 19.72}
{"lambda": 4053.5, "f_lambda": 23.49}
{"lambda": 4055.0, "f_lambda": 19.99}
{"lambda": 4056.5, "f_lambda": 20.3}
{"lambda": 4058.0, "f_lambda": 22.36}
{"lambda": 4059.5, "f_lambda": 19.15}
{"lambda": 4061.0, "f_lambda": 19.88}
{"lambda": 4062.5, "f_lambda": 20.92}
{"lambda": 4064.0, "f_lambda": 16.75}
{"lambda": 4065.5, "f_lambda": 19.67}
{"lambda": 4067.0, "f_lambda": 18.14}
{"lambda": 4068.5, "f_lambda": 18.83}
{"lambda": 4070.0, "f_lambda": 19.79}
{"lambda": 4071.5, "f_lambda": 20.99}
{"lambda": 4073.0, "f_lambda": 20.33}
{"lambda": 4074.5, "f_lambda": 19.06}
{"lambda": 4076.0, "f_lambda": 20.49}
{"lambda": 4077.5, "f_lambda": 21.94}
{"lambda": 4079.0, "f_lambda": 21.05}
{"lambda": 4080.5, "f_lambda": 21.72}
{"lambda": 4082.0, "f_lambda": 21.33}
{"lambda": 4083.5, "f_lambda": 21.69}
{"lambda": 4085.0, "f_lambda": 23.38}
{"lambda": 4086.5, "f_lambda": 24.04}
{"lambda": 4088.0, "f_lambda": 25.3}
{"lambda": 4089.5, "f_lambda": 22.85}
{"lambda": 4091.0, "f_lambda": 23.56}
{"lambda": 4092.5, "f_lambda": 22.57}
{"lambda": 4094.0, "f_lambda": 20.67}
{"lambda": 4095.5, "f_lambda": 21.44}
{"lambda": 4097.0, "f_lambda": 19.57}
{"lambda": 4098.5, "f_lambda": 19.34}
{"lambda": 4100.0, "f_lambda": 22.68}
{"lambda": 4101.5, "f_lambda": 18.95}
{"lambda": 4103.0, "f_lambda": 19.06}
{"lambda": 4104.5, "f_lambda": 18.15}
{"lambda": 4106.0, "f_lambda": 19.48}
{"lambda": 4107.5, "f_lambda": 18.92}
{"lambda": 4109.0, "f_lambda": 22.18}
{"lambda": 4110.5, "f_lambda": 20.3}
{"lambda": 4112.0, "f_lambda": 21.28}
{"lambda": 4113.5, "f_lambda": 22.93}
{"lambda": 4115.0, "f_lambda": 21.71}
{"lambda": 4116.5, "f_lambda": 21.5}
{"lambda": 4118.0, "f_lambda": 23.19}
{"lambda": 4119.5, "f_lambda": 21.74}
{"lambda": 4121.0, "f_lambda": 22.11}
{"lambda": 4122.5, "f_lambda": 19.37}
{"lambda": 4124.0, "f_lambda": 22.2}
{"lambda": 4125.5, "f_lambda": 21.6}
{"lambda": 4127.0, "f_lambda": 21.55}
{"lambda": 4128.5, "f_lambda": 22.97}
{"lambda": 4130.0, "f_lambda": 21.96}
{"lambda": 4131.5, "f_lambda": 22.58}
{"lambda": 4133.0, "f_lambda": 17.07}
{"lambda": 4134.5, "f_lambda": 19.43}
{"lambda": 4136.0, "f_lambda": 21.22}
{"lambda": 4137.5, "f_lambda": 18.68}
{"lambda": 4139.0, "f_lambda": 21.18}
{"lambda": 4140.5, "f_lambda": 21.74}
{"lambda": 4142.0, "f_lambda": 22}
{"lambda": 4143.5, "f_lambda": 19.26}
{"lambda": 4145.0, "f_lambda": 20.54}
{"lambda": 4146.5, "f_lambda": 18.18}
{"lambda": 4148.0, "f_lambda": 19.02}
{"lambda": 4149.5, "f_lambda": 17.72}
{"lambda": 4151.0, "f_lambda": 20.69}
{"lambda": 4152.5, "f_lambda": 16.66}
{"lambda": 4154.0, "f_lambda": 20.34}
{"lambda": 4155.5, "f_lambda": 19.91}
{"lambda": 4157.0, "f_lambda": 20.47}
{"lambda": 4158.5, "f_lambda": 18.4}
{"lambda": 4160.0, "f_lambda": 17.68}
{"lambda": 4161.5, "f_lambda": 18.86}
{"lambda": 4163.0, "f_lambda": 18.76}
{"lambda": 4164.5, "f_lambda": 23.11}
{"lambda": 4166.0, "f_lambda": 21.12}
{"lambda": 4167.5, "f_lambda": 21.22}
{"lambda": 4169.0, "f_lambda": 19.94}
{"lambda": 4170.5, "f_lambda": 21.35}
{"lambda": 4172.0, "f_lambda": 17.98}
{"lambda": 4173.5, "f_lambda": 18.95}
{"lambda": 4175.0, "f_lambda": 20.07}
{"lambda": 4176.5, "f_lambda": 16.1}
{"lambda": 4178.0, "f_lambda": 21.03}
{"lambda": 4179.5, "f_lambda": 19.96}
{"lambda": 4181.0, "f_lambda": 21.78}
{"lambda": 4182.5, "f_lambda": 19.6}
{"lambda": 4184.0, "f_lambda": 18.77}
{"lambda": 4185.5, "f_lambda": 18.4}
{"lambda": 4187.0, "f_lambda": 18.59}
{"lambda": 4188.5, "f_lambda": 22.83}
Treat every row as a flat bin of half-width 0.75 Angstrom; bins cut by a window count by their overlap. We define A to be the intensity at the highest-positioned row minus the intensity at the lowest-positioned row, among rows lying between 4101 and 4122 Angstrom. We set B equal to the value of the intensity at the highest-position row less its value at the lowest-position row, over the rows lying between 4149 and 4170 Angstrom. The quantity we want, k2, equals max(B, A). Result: 3.2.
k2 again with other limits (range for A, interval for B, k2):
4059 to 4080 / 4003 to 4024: 3.5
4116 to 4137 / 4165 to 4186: -0.3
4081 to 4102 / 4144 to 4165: 2.6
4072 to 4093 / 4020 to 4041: 4.0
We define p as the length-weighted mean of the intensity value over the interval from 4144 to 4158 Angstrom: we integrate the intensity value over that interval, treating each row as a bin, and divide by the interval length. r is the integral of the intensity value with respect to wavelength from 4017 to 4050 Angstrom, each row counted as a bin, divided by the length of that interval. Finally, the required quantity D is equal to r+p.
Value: 40.7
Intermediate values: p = 19.3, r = 21.4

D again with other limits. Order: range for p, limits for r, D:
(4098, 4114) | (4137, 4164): 39.8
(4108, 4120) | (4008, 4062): 43.0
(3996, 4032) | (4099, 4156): 41.6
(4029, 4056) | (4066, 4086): 41.8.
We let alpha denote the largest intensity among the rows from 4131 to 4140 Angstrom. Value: 22.58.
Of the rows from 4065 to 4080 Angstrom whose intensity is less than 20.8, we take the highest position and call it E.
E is 4076.0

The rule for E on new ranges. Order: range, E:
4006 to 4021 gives 4020.5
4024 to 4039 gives 4034.0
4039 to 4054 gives 4052.0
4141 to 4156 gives 4155.5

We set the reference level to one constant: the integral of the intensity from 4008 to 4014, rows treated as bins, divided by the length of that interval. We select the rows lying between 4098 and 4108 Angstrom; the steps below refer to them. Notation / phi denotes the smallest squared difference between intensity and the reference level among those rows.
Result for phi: 0.4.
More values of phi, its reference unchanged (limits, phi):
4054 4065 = 0.0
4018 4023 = 0.5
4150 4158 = 0.0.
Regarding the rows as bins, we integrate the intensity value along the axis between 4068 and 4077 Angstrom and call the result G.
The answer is 180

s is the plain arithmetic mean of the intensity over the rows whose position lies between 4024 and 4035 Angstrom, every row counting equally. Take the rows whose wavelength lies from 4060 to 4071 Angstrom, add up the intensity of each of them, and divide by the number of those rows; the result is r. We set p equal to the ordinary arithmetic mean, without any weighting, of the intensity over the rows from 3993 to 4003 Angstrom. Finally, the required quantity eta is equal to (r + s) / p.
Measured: 1.94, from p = 20.6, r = 19.1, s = 20.9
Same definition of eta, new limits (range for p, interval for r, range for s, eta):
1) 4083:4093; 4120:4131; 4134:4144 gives 1.81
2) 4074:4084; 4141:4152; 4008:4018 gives 1.94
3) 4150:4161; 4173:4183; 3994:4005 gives 2.10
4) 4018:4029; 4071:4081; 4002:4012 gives 1.86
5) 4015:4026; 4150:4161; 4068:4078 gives 1.80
